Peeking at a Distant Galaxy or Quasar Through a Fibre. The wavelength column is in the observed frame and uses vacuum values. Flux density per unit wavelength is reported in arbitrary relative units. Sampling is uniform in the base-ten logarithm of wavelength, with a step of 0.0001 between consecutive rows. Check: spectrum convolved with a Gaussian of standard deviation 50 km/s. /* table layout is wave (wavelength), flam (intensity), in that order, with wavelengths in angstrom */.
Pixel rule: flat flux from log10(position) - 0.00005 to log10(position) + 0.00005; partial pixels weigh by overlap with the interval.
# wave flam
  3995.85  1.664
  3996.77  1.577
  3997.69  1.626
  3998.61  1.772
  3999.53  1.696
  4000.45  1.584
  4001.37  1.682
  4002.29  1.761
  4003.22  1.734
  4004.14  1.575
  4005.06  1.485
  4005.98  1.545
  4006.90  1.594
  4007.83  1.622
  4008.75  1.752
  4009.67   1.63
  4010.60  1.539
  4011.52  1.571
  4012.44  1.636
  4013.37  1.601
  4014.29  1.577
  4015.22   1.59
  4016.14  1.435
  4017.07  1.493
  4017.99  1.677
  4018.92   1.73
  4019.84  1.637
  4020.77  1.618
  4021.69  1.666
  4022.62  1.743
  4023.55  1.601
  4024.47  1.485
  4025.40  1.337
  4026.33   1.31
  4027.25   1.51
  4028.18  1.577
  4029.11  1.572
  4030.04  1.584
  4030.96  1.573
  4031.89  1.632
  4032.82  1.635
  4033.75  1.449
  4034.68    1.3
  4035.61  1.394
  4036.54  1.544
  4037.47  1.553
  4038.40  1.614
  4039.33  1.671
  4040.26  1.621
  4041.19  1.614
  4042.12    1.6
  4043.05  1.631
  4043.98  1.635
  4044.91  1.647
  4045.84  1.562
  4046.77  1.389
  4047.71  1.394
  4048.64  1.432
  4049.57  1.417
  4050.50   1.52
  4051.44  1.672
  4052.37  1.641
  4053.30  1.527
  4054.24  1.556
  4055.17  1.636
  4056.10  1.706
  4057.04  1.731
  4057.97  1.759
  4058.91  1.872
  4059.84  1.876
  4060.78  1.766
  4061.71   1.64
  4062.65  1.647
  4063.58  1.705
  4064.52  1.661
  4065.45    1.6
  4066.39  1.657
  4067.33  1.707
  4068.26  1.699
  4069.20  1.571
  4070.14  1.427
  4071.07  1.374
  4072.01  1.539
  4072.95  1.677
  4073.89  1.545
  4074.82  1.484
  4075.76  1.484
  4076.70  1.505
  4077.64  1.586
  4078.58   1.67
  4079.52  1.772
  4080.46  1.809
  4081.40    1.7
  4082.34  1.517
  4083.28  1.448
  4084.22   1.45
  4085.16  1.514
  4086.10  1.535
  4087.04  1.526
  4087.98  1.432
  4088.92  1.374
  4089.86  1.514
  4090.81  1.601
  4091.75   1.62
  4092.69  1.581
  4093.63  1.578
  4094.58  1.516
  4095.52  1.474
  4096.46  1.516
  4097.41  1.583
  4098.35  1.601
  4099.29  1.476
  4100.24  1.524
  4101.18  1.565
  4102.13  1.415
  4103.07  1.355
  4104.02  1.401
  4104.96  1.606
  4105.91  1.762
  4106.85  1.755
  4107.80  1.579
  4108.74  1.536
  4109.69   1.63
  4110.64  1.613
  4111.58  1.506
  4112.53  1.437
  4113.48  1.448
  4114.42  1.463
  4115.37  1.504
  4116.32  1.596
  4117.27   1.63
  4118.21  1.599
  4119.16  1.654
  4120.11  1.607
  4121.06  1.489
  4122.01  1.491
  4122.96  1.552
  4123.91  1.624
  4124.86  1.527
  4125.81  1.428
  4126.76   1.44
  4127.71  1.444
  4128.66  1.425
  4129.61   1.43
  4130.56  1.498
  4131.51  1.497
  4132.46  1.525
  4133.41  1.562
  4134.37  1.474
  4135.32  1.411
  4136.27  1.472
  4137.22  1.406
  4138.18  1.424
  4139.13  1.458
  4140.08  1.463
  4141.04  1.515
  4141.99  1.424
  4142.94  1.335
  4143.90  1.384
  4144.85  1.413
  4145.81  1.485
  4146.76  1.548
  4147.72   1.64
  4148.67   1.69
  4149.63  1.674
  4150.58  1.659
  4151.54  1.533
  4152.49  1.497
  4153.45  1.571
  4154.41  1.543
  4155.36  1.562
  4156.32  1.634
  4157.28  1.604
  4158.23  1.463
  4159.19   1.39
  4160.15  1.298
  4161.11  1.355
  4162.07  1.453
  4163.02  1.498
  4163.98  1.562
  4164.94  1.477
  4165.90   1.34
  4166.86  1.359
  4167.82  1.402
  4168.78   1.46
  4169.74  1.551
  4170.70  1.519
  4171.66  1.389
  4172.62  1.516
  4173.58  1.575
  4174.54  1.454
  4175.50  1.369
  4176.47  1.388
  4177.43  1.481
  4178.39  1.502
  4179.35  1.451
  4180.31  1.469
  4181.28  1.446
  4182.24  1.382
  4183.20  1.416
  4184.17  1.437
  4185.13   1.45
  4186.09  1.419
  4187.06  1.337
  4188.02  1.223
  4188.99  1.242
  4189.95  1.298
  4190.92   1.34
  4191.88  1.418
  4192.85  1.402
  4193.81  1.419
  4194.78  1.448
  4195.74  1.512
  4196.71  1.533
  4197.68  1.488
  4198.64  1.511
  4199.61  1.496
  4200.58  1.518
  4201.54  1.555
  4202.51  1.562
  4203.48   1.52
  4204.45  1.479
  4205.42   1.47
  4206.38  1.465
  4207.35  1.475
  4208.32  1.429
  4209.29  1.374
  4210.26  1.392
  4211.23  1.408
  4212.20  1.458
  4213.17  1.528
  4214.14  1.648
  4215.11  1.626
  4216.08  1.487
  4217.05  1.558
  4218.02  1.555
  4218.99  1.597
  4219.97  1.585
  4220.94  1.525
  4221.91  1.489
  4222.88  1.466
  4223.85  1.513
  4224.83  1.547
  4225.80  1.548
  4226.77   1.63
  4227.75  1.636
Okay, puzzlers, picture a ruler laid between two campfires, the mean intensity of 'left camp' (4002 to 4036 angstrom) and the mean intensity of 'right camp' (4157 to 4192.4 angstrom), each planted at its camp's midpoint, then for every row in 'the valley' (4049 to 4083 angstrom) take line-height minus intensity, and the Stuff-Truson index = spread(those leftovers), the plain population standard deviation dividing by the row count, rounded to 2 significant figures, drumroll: 0.12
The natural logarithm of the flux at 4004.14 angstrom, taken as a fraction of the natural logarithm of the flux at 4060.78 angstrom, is 0.80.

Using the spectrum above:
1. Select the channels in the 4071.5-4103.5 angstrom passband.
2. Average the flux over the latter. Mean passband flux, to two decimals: 1.54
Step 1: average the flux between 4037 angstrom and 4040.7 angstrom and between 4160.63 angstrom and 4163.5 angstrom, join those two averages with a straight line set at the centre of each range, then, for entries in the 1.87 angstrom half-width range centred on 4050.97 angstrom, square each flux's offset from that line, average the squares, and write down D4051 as 0.012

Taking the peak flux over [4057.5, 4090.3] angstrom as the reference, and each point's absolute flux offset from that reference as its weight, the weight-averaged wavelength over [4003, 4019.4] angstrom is 4011.1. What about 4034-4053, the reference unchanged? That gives 4043.3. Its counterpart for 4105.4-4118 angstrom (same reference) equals 4112.2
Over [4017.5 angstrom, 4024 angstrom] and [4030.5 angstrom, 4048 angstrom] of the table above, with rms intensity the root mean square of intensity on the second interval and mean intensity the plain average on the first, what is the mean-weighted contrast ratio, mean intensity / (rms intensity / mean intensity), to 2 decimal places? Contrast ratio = 1.79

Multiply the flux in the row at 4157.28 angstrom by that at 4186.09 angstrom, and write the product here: 2.28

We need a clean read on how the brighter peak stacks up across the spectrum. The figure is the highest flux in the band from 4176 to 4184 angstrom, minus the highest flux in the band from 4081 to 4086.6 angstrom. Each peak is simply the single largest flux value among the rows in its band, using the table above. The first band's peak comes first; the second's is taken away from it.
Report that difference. -0.20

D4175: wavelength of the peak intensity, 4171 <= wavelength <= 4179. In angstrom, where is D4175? 4173.58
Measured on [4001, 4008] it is 4002.29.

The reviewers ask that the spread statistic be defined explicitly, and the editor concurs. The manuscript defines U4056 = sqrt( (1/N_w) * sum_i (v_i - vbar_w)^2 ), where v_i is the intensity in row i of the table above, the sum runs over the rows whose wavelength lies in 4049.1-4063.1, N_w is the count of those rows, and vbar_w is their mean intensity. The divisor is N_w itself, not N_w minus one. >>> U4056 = 0.12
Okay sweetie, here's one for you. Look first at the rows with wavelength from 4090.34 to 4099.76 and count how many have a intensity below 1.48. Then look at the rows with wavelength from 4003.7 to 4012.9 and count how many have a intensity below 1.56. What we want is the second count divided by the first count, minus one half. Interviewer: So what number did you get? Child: 1.0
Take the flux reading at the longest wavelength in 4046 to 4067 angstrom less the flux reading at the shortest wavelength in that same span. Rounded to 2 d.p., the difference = 0.27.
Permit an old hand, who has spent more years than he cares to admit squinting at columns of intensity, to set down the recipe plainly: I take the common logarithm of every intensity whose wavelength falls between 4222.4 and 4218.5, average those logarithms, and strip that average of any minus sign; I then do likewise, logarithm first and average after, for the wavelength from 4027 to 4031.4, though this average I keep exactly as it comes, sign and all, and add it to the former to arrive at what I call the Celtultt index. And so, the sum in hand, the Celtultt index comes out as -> 0.384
